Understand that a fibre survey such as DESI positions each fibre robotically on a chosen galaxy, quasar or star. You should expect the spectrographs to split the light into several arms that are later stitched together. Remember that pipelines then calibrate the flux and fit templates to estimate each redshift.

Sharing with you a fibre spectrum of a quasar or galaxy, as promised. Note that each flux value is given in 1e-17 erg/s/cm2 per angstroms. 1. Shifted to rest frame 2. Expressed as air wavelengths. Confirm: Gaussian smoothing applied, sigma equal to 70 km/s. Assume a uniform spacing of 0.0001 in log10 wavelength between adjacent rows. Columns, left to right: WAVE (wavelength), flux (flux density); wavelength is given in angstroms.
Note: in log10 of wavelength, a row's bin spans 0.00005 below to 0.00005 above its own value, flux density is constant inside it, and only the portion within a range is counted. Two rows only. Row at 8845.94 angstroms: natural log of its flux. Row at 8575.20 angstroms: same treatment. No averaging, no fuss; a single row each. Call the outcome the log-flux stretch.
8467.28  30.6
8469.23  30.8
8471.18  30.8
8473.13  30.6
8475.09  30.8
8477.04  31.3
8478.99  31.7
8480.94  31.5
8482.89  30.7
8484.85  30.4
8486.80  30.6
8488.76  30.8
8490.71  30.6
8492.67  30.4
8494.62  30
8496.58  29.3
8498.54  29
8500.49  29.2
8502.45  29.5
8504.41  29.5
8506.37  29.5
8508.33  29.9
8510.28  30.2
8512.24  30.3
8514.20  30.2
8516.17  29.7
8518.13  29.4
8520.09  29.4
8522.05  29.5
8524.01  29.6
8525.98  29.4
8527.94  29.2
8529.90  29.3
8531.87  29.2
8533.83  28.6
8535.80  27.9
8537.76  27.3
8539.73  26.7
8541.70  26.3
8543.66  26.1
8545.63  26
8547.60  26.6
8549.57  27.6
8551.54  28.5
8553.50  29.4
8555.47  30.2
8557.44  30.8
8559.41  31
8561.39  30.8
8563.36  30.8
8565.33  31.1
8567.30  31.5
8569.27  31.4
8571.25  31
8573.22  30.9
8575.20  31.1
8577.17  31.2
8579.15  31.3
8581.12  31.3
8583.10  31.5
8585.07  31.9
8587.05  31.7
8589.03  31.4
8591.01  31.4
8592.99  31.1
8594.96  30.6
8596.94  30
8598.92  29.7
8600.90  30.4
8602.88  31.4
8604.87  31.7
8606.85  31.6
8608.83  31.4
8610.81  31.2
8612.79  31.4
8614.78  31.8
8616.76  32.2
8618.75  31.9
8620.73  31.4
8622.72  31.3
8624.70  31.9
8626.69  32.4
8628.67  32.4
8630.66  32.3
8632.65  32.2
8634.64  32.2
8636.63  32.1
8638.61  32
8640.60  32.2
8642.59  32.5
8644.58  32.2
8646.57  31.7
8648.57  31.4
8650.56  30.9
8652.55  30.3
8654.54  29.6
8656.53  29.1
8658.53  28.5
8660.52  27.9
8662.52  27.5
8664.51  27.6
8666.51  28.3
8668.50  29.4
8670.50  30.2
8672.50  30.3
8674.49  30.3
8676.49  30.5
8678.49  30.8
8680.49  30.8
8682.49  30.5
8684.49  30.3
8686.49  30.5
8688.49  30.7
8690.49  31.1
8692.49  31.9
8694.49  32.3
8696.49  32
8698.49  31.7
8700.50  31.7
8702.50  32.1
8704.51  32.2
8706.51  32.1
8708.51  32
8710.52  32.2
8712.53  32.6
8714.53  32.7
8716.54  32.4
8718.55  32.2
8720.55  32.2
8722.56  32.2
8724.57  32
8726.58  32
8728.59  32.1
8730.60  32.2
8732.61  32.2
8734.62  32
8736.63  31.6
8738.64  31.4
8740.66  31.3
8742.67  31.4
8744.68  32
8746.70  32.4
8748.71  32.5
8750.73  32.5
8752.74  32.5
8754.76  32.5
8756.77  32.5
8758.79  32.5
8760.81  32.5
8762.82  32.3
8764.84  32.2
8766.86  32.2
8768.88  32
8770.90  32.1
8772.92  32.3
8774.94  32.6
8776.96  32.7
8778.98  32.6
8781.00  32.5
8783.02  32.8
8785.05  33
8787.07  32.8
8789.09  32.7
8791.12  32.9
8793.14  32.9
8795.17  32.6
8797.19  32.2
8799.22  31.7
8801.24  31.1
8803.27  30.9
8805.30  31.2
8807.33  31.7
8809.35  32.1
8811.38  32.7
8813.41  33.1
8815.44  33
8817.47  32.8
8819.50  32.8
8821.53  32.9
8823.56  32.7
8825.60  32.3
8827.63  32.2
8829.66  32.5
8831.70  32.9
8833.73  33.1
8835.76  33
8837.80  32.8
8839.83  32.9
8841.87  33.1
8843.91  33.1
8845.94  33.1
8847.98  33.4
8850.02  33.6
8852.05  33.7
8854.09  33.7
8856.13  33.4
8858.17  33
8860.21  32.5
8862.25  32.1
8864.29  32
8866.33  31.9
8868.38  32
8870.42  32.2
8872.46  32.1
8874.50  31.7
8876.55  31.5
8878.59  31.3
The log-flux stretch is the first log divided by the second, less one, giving 0.02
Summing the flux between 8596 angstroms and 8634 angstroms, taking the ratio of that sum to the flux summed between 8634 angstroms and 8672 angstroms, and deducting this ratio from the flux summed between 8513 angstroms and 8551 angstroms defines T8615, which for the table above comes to 537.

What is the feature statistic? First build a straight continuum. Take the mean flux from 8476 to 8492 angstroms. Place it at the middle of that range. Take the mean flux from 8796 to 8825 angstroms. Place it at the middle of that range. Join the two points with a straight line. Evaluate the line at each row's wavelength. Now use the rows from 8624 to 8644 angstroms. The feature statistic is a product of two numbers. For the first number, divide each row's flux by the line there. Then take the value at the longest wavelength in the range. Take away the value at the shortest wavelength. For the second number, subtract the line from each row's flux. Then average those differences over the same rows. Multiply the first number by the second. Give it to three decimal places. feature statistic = 0.012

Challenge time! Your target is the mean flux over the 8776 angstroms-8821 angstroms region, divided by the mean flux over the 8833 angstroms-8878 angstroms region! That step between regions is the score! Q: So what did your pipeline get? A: 0.99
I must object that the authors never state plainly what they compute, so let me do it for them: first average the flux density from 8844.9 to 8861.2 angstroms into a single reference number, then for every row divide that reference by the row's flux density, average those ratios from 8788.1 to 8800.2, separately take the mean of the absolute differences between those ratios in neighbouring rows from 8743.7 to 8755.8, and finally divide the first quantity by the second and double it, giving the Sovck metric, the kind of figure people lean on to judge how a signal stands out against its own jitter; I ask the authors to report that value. 640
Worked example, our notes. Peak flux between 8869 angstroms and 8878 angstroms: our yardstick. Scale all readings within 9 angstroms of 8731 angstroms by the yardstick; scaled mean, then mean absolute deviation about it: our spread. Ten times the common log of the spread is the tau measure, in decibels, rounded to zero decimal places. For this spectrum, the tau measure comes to -22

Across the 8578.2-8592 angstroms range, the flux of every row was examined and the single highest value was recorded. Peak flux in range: 31.9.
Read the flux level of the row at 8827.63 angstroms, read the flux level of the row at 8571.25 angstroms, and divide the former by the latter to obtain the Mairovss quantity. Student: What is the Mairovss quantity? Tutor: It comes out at 1.04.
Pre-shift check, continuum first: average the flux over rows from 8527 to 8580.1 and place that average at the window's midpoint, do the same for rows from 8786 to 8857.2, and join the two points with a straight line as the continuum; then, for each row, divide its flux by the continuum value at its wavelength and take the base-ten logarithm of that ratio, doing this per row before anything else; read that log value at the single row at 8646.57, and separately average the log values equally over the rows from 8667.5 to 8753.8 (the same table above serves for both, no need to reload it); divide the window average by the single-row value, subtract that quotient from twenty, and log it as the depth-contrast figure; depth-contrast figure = 19.7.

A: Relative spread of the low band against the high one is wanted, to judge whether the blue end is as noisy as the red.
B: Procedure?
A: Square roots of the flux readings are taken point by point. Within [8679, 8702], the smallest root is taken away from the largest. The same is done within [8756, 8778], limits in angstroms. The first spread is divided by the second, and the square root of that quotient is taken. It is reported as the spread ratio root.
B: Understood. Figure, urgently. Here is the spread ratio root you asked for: 1.7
